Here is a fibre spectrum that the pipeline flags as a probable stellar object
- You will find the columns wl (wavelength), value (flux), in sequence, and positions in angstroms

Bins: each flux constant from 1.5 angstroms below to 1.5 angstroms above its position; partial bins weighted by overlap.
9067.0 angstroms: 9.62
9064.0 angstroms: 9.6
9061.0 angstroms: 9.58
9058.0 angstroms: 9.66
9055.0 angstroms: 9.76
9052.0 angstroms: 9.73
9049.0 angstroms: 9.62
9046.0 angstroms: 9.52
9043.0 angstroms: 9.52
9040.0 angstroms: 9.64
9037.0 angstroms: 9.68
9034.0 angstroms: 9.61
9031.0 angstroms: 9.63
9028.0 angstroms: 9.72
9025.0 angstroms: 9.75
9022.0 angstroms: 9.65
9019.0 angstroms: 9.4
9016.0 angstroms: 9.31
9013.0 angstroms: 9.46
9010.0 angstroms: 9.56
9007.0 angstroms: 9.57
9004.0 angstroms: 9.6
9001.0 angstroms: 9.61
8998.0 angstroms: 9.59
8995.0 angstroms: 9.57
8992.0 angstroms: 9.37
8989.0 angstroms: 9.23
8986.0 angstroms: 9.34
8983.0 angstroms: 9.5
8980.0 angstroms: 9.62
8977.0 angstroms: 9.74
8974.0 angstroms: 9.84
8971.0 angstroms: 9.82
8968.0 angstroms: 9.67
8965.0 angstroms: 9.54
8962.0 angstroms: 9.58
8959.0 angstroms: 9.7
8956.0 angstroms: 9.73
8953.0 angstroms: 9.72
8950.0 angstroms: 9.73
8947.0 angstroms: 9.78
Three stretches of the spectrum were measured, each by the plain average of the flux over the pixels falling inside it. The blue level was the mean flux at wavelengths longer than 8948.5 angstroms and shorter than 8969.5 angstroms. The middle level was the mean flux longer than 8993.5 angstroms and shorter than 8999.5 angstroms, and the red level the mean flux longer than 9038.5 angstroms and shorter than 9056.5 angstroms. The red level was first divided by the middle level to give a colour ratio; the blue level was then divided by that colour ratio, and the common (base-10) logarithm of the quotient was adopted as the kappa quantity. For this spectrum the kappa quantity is 0.98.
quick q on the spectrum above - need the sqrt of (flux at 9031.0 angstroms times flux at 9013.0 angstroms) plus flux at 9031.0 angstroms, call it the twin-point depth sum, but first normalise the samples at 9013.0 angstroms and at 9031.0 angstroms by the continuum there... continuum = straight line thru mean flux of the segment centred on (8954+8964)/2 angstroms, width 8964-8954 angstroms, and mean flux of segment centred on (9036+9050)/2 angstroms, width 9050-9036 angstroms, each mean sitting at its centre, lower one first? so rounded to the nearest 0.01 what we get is 2.00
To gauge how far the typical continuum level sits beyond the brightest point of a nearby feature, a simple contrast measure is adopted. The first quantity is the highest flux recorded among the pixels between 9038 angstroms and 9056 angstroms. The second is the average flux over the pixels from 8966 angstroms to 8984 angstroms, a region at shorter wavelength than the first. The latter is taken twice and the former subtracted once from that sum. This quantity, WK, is 9.6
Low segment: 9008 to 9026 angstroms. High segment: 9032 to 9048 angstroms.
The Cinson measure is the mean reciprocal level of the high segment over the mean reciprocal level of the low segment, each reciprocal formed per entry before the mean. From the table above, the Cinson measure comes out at 0.99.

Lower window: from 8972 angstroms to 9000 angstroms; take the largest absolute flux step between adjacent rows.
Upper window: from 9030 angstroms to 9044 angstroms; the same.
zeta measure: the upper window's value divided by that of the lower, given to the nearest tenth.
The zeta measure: 0.6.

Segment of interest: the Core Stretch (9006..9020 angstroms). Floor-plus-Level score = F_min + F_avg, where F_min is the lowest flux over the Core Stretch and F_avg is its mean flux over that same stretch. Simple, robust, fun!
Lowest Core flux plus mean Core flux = 18.77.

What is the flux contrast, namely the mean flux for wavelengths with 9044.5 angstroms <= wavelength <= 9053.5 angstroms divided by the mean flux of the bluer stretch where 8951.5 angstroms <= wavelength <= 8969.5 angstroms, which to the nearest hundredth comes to 1.00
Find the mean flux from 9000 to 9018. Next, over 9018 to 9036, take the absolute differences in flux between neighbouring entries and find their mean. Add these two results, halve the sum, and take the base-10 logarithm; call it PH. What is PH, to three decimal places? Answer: 0.682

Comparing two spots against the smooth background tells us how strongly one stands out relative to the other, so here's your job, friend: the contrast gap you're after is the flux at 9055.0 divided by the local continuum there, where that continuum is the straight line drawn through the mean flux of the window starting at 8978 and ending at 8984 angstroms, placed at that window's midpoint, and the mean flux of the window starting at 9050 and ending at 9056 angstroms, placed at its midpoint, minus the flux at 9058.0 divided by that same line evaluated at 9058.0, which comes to 0.011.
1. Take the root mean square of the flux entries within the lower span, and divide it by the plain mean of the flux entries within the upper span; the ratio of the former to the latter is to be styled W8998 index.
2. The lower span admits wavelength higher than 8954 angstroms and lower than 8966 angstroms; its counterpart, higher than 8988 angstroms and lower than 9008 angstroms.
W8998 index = 1.01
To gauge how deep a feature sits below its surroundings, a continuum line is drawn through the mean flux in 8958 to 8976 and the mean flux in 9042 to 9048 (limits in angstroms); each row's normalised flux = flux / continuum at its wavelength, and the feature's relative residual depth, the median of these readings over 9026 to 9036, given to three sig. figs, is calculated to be 1.01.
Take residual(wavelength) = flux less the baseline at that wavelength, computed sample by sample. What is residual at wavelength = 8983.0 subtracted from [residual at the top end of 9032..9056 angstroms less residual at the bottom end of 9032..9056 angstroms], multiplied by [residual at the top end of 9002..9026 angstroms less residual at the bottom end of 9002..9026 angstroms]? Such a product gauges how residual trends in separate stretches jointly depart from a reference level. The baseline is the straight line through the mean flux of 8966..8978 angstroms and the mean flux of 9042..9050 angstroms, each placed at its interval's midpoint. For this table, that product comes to 0.09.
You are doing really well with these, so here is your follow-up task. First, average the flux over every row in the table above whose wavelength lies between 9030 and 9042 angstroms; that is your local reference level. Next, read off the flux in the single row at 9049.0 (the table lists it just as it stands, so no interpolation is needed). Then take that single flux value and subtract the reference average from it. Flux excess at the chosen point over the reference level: 0.0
